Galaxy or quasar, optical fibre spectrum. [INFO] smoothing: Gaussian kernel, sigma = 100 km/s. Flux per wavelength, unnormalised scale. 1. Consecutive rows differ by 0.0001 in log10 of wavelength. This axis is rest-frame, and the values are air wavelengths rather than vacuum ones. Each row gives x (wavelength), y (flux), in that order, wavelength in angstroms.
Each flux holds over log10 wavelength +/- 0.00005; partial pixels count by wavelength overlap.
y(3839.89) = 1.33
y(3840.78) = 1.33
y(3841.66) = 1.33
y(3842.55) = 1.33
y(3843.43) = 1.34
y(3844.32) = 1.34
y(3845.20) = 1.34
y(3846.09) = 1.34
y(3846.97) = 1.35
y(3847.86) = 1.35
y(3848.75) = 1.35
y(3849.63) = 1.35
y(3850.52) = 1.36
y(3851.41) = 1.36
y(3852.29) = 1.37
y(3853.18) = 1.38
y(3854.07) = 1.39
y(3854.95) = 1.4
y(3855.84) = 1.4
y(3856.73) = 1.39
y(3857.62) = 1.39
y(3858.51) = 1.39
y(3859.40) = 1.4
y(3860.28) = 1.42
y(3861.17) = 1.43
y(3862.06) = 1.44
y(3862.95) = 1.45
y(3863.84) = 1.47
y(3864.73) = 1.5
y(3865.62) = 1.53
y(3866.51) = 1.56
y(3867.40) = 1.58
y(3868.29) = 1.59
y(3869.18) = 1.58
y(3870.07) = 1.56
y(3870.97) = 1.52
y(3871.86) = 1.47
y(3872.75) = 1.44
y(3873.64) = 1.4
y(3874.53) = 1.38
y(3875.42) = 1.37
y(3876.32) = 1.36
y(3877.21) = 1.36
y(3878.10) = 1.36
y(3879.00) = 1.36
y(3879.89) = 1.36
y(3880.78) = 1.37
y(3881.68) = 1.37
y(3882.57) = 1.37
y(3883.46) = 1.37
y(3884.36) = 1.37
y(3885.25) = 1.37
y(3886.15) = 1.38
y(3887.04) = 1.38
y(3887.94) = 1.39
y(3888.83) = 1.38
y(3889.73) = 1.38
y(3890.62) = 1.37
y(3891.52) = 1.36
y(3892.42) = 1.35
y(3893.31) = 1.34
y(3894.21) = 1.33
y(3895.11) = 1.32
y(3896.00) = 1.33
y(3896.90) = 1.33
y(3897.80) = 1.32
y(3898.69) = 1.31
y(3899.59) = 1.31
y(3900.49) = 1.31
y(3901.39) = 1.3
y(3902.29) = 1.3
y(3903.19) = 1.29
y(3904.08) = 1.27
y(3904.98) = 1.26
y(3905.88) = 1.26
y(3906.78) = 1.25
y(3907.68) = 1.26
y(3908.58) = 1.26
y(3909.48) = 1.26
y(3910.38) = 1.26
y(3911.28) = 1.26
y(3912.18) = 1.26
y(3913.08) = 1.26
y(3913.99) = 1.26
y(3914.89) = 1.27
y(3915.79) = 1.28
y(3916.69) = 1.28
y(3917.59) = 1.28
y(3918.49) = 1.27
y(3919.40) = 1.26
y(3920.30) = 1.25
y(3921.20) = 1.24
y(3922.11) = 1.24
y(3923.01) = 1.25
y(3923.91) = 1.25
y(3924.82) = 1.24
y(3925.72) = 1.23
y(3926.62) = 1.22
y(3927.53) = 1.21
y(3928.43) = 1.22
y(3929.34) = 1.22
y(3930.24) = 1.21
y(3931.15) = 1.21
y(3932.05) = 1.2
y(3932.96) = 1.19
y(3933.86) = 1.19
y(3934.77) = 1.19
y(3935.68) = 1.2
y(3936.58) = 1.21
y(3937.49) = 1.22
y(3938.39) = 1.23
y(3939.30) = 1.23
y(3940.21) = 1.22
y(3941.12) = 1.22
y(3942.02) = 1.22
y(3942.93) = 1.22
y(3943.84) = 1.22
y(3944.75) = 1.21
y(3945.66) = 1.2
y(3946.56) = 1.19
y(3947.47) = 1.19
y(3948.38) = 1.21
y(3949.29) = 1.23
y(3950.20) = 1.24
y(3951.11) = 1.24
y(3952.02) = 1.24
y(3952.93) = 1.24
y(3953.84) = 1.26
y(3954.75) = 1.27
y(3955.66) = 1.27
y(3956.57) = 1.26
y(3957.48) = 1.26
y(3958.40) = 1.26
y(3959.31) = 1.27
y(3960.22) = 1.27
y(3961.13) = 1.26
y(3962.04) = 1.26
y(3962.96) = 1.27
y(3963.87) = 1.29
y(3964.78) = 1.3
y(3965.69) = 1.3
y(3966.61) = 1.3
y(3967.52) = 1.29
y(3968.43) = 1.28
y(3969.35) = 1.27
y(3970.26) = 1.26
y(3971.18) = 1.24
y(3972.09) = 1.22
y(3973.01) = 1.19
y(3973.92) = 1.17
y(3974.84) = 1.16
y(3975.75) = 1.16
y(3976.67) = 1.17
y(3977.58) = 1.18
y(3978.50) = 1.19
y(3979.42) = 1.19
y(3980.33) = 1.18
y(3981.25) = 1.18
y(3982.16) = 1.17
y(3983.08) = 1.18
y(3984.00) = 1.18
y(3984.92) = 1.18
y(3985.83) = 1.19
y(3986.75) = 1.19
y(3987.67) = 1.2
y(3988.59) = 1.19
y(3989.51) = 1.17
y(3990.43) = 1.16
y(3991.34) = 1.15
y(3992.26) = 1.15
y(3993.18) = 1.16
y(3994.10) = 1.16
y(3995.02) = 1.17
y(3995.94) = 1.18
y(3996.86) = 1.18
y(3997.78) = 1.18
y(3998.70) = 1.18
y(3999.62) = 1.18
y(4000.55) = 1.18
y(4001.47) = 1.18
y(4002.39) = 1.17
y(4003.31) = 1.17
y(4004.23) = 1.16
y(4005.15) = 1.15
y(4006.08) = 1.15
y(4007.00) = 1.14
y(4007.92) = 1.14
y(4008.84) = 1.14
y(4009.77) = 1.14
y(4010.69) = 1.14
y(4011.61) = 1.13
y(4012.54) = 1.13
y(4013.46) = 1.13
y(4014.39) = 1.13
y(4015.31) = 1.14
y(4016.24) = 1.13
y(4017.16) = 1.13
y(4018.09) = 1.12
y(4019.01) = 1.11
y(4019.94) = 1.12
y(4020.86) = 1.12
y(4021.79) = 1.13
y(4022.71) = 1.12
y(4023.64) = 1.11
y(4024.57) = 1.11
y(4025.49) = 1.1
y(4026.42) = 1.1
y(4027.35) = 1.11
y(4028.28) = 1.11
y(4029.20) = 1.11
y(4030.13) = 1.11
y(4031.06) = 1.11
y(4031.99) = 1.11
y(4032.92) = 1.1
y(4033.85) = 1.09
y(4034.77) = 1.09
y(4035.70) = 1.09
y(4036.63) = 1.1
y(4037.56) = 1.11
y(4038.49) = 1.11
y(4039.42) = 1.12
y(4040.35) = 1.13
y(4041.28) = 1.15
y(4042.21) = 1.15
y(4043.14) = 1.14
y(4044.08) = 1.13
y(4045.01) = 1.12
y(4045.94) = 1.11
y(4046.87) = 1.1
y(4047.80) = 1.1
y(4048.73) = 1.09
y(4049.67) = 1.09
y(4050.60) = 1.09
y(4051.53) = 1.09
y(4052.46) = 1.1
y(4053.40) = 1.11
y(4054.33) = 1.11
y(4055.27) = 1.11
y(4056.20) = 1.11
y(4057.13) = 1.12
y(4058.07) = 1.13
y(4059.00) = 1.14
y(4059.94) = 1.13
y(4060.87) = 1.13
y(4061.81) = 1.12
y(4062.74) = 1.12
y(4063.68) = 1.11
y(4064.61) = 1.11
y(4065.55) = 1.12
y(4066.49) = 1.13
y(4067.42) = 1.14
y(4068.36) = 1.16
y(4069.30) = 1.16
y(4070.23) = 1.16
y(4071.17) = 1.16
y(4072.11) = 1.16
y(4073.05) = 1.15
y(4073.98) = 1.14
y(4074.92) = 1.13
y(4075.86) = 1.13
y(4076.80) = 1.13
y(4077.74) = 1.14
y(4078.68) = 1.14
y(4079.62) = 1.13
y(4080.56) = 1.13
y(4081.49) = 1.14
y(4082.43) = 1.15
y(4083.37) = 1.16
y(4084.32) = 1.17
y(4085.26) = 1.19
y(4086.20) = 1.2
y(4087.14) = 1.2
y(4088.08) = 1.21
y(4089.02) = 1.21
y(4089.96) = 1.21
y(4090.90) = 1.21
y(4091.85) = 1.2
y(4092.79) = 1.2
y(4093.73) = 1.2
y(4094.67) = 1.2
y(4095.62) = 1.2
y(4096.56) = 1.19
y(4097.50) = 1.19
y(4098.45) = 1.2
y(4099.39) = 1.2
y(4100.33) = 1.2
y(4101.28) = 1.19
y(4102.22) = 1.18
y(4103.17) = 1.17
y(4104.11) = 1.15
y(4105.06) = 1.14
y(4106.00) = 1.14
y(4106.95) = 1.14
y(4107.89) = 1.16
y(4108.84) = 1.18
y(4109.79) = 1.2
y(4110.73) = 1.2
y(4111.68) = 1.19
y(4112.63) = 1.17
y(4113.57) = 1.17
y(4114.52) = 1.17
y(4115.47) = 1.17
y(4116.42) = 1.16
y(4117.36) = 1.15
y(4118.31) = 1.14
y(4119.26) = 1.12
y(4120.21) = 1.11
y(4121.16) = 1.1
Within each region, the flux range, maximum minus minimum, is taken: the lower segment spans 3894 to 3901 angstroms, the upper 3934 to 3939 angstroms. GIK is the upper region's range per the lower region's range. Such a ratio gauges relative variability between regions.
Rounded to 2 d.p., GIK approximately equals 2.00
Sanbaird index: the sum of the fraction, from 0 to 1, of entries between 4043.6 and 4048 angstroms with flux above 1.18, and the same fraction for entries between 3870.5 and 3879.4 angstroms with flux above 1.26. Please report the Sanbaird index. 1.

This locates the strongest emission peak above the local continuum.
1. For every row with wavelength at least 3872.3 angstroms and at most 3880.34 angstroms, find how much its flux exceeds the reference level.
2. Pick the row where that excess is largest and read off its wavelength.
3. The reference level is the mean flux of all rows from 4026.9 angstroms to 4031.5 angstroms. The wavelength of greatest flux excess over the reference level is 3872.75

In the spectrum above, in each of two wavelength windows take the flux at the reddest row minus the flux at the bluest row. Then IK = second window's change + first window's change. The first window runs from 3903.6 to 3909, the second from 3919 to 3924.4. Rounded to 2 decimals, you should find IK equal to -0.02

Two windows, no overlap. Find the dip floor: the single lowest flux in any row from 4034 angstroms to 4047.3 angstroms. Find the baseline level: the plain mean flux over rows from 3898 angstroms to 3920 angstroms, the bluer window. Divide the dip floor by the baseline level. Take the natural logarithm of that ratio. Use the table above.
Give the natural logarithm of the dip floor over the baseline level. -0.16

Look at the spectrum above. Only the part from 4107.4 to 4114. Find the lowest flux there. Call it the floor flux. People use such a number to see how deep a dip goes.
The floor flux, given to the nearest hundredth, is 1.16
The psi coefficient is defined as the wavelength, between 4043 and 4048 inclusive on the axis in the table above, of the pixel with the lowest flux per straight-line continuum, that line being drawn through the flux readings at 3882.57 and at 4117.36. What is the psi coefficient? 4046.87 angstroms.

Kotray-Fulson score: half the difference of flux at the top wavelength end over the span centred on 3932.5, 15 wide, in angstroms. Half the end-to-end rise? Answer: 0.00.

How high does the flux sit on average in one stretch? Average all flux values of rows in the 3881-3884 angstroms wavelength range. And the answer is 1.37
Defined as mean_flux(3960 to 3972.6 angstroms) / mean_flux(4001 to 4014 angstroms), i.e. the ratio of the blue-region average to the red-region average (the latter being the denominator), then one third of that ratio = 0.369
